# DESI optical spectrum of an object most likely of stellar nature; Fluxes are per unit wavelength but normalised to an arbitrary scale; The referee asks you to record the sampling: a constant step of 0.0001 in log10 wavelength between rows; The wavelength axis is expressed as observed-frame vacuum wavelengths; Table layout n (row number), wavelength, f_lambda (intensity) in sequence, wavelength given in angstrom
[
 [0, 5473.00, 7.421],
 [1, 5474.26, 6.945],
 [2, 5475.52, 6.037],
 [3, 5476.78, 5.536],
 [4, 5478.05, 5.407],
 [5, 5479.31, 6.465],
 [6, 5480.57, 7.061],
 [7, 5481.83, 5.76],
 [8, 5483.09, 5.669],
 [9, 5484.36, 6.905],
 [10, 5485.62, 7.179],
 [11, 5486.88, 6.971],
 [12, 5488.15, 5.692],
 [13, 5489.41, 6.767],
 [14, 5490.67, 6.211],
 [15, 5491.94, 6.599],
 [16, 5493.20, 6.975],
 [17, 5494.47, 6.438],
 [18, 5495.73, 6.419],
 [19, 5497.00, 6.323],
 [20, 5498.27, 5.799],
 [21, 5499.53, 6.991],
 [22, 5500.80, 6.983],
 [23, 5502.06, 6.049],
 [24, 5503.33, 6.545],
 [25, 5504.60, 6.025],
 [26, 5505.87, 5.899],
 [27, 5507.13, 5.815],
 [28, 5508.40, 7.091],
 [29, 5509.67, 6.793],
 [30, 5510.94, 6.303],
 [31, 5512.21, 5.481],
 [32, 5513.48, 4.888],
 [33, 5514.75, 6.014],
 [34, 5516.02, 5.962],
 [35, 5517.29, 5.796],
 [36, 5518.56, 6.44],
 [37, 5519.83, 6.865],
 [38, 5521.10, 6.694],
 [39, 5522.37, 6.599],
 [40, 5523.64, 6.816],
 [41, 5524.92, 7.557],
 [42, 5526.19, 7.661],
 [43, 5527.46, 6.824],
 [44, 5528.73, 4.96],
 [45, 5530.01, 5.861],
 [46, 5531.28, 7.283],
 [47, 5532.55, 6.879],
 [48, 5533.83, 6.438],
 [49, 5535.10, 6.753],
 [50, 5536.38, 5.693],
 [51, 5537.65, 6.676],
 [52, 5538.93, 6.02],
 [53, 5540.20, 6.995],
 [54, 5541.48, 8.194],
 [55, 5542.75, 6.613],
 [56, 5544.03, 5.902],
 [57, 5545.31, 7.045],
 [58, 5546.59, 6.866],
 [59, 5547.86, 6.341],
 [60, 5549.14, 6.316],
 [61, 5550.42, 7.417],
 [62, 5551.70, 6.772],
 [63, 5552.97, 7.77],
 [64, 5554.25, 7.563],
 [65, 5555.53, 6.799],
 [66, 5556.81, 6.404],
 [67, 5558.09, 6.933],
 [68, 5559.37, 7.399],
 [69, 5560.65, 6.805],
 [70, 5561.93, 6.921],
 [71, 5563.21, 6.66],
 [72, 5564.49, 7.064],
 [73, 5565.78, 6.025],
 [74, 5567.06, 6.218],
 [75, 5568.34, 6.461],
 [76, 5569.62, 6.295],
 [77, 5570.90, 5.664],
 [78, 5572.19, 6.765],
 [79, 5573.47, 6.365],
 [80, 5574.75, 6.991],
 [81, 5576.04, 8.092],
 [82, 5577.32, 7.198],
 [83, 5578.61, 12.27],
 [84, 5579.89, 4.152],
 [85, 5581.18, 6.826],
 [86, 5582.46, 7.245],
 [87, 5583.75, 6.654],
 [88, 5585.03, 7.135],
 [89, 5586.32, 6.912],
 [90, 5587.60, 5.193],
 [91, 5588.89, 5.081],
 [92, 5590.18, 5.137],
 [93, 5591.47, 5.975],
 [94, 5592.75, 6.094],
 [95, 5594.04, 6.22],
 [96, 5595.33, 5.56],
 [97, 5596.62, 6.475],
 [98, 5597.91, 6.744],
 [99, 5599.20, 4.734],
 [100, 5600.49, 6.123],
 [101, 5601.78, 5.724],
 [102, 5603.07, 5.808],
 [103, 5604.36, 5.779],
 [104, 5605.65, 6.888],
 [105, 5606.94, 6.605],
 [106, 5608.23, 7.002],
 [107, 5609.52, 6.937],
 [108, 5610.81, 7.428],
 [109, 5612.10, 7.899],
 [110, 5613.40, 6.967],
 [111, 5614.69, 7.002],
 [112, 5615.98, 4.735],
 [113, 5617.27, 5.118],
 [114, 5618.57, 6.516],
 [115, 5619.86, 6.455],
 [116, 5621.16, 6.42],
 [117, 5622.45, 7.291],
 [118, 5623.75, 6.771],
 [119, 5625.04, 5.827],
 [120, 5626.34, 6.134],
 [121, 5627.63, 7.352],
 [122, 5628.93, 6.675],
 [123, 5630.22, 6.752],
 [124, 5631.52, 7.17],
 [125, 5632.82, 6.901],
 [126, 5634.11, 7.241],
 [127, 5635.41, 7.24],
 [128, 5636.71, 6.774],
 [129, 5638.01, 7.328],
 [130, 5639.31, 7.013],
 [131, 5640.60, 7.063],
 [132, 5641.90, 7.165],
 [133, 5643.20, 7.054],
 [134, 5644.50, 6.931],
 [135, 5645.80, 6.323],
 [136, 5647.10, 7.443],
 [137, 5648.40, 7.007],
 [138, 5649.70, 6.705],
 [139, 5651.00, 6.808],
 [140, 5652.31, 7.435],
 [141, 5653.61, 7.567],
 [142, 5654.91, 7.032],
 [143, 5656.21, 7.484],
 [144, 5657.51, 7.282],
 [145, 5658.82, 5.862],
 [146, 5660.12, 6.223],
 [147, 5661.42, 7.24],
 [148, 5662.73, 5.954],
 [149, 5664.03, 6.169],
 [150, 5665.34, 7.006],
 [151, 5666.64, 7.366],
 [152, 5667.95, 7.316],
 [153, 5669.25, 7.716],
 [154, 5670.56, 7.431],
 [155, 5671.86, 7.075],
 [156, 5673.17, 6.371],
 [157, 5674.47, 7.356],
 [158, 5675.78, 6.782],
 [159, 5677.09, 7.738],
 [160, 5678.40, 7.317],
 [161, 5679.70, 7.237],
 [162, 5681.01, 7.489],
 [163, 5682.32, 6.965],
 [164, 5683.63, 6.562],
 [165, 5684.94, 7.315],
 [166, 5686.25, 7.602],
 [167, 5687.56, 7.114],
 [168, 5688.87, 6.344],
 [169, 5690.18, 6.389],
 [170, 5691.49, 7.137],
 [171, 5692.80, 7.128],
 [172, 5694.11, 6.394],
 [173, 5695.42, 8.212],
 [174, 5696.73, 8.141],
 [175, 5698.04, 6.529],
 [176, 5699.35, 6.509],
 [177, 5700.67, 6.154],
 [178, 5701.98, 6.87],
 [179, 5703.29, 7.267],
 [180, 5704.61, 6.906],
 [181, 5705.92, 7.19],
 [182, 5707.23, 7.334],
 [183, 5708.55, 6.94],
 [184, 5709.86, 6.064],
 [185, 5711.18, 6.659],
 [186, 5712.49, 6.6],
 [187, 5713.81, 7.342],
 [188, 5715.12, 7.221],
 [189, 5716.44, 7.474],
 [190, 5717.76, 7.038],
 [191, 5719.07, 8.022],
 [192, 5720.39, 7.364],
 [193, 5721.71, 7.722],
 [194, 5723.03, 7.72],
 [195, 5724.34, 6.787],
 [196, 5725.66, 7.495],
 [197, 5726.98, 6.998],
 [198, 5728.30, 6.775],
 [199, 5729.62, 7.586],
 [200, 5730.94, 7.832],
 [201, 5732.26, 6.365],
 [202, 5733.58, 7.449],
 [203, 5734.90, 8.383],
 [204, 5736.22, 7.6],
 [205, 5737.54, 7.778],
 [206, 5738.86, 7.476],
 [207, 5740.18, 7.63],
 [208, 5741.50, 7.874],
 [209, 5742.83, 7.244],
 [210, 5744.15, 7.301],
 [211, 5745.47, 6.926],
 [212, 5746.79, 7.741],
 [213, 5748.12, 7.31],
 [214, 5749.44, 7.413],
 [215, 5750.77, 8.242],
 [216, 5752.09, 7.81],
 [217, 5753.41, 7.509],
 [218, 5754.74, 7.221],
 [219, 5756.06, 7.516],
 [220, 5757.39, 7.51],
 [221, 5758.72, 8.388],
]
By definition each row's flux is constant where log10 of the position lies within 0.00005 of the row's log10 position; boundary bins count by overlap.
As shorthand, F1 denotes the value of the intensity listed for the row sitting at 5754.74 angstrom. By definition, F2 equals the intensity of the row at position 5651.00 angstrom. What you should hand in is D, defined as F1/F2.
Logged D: 1.06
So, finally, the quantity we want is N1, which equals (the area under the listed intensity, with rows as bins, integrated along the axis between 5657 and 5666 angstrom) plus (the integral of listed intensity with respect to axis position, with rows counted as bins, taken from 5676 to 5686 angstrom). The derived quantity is 131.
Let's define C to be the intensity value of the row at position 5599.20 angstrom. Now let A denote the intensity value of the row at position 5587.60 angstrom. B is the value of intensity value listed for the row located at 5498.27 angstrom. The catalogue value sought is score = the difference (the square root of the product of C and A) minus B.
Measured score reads -0.8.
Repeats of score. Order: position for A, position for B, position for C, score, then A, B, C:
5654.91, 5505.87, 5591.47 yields 0.6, 7.032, 5.899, 5.975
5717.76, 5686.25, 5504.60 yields -1.1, 7.038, 7.602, 6.025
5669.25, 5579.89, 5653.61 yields 3.5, 7.716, 4.152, 7.567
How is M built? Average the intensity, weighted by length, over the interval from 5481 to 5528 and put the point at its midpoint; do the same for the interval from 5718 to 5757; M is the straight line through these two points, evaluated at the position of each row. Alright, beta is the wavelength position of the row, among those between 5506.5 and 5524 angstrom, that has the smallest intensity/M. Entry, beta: 5513.48 angstrom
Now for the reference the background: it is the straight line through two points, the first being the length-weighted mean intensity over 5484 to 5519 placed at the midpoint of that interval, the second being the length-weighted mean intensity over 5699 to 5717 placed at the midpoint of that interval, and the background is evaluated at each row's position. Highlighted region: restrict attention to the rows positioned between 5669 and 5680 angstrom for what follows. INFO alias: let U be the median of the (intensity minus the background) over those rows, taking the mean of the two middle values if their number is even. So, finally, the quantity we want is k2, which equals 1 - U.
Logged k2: 0.5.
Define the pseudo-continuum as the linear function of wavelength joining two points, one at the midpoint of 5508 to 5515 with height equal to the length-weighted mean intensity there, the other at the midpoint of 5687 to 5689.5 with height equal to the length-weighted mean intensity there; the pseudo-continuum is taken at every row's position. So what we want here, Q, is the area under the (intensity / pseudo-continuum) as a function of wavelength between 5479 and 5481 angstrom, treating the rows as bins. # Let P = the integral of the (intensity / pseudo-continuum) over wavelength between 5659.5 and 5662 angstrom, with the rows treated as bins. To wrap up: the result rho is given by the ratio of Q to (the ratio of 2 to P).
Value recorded 2.9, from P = 2.5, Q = 2.3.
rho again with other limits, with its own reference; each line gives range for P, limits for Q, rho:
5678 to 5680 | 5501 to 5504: 3.5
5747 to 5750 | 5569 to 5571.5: 3.8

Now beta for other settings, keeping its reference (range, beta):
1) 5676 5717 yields 5709.86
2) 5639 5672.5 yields 5658.82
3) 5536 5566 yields 5536.38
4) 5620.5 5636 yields 5625.04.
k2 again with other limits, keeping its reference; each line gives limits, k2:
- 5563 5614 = 1.0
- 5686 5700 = 0.7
